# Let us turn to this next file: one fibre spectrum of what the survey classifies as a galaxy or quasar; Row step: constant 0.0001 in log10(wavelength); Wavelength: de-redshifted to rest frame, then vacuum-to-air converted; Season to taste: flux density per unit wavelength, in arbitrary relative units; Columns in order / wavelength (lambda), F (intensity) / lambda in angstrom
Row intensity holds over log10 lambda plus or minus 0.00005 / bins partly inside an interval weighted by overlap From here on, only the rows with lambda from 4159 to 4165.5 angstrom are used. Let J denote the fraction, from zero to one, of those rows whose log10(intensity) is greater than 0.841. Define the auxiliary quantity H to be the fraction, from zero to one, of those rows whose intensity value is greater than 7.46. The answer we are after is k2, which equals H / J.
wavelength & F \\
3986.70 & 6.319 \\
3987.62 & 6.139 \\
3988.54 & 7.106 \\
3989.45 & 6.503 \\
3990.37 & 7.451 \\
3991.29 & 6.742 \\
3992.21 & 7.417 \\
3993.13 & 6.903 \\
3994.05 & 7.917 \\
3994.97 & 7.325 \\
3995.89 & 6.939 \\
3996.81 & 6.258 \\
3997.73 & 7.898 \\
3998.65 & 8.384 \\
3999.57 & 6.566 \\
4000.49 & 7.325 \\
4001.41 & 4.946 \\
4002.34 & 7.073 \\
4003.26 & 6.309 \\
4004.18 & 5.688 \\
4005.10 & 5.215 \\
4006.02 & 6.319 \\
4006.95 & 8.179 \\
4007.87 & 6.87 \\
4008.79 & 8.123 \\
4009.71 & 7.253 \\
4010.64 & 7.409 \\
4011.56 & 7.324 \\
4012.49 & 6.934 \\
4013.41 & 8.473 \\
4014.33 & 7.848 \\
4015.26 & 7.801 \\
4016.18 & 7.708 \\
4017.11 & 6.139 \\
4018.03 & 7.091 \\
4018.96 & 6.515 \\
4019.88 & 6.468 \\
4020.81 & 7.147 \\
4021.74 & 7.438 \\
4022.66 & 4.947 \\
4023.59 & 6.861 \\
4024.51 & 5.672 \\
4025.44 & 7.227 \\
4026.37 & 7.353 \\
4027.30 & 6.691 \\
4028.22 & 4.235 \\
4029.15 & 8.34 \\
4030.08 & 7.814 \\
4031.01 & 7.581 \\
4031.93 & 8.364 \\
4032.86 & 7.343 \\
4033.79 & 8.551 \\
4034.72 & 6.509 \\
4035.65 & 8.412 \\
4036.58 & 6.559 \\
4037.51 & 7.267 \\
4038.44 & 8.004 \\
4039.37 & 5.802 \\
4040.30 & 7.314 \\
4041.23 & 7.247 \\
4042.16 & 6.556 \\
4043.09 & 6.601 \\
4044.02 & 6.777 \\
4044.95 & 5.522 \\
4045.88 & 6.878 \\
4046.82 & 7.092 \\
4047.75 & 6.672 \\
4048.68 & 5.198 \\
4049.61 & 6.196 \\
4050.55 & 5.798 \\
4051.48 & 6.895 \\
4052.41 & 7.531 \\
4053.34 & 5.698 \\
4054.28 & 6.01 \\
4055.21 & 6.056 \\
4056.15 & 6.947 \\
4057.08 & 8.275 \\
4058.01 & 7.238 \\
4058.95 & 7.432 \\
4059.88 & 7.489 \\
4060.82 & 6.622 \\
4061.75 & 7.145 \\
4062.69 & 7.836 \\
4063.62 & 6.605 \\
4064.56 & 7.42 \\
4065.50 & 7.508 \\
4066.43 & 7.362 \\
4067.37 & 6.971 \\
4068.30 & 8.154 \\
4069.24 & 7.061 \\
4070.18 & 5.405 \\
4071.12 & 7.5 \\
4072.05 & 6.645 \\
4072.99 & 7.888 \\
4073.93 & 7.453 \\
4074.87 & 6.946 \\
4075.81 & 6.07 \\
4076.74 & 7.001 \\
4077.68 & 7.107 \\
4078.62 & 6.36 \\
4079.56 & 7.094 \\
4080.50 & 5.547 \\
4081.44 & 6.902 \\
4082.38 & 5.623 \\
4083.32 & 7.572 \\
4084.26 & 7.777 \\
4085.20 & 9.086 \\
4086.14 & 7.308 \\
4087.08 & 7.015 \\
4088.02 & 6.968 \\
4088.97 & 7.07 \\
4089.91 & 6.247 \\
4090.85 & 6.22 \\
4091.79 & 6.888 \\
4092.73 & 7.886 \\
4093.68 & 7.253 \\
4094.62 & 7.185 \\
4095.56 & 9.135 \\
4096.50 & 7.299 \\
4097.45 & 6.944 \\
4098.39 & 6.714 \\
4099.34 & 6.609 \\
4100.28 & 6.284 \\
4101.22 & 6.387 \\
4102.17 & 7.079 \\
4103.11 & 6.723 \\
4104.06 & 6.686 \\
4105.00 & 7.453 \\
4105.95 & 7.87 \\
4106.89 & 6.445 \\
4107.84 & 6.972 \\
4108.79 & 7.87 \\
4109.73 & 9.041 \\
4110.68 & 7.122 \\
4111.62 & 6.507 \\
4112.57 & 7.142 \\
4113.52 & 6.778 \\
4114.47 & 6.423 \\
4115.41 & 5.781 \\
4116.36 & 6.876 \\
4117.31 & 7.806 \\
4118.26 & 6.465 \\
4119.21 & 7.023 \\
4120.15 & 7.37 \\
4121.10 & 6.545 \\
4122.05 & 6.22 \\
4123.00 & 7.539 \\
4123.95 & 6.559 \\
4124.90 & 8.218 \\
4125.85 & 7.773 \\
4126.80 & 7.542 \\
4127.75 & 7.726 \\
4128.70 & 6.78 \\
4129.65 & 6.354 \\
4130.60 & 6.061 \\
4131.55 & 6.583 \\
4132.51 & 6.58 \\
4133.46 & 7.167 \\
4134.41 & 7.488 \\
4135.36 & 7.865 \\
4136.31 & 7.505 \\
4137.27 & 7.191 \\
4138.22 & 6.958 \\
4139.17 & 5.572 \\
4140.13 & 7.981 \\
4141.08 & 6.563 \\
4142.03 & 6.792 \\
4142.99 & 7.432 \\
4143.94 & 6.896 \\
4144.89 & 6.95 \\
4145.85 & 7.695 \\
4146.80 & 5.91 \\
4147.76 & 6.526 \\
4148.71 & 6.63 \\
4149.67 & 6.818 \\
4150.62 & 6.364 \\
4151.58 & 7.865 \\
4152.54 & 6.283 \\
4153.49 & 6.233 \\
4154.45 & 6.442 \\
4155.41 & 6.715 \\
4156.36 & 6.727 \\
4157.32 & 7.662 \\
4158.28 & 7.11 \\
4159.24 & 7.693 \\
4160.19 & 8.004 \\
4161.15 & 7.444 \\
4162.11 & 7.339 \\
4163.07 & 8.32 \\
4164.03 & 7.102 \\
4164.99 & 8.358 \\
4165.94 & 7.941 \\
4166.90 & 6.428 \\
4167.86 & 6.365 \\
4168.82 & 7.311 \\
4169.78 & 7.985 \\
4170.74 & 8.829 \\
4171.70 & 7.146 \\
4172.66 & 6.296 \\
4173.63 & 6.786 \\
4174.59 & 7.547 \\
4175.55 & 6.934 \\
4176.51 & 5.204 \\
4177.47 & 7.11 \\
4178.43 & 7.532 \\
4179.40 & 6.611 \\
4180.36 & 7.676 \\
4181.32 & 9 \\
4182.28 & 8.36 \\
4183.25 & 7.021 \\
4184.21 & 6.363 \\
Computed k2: 0.6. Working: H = 0.6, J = 1.00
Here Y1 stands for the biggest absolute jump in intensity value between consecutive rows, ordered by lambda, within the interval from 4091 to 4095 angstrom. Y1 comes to 1.0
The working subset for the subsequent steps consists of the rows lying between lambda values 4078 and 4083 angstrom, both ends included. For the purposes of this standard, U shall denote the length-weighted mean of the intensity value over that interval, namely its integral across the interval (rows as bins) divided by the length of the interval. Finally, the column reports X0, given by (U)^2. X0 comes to 40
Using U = 6.4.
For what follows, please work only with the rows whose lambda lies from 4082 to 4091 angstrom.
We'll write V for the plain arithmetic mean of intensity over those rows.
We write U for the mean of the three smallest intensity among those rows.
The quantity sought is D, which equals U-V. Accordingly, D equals -1.06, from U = 6.0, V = 7.09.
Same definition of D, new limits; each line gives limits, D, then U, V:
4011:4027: -1.41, 5.6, 7.00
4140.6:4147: -0.47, 6.4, 6.89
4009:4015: -0.37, 7.2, 7.54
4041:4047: -0.44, 6.2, 6.67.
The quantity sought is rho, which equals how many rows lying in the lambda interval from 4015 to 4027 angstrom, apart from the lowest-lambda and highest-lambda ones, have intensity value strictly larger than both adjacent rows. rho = 3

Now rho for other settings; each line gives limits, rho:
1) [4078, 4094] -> 5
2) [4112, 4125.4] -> 3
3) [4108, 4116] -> 2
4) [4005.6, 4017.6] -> 4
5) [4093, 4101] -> 1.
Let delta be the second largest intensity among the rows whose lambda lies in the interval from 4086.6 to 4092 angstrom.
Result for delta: 7.015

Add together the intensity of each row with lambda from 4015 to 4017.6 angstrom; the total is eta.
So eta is 21.6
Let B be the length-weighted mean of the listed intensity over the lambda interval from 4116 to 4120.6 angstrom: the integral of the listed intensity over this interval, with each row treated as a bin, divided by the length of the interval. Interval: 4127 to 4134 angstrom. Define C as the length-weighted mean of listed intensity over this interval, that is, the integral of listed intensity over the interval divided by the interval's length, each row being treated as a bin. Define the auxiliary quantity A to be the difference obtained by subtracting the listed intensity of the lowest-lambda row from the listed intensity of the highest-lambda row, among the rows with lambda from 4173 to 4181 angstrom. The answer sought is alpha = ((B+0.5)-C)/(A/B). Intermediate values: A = 0.9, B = 7.1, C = 6.8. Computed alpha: 7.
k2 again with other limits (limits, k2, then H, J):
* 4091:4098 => 0.3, 0.3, 0.86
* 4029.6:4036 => 0.8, 0.7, 0.86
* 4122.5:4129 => 1.0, 0.7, 0.71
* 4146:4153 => 1.0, 0.1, 0.14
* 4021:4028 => 0.0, 0.0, 0.43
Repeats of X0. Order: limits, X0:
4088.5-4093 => 47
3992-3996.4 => 53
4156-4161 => 56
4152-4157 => 43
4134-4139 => 53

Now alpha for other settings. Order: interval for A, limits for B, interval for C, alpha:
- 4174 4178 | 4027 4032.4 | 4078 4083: -22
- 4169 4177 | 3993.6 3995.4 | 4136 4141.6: -3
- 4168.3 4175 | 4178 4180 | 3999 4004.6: 36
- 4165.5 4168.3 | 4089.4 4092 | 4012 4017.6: 2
